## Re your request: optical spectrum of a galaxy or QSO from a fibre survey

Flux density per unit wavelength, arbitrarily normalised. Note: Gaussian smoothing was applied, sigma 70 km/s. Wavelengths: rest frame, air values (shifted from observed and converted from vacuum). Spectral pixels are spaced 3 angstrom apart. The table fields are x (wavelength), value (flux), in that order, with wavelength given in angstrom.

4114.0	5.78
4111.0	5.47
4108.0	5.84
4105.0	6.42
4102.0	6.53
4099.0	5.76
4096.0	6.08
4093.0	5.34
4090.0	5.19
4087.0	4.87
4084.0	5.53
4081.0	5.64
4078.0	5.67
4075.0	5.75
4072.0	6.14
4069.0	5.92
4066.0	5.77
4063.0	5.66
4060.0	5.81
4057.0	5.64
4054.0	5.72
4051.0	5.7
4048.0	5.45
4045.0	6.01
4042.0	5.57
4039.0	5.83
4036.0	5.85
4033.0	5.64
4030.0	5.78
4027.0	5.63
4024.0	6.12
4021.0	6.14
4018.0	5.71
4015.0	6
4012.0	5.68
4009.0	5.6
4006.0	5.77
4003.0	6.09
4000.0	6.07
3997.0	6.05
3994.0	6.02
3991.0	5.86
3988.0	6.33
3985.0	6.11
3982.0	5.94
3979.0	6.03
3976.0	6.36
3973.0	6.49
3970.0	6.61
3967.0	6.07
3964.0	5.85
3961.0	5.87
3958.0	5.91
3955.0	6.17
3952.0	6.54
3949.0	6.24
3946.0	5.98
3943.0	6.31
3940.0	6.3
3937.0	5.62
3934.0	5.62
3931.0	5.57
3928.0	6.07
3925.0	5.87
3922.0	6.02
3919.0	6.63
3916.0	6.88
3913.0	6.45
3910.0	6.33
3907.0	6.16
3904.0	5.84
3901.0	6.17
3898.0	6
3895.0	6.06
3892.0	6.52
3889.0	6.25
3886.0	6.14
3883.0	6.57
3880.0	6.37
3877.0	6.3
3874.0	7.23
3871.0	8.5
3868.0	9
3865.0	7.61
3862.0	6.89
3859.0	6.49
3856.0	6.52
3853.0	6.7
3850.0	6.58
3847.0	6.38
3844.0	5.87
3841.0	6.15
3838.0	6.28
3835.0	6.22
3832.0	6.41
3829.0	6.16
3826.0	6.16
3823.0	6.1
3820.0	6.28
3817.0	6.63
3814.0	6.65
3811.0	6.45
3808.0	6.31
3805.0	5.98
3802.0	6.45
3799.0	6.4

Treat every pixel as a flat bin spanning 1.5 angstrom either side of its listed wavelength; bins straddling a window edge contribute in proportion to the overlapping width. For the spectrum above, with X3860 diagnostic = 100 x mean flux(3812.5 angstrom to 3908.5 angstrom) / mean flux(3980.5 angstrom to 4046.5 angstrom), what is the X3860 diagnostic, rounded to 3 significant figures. 111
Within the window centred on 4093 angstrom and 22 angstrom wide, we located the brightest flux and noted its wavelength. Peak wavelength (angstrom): 4102.0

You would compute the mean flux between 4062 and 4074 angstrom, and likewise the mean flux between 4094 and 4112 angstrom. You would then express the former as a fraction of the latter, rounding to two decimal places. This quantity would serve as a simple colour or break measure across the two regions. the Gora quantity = 0.98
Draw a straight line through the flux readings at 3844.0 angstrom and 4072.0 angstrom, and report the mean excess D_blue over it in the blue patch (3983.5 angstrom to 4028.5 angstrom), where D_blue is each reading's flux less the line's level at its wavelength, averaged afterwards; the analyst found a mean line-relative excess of -0.1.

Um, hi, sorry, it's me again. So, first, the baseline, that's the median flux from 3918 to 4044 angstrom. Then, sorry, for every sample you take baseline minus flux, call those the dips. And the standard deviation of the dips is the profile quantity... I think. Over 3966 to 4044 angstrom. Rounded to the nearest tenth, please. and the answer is 0.3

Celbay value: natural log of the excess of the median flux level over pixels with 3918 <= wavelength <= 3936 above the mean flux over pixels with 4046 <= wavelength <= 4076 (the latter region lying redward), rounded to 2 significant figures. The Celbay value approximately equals -1.7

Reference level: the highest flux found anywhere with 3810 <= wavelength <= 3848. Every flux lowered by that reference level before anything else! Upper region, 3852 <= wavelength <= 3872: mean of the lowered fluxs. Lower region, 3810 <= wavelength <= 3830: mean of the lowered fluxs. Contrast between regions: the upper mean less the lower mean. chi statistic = 1.0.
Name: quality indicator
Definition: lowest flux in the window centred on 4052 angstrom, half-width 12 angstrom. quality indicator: 5.45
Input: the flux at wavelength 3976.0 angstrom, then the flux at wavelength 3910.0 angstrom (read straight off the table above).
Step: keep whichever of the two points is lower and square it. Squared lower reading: 40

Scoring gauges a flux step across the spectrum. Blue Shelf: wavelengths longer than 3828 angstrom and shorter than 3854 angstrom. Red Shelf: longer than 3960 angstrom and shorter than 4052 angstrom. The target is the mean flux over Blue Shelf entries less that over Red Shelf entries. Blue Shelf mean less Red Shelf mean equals 0.36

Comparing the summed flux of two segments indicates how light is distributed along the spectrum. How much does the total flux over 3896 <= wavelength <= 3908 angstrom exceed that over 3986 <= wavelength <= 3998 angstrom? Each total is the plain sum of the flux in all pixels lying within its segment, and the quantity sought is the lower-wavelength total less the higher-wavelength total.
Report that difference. 0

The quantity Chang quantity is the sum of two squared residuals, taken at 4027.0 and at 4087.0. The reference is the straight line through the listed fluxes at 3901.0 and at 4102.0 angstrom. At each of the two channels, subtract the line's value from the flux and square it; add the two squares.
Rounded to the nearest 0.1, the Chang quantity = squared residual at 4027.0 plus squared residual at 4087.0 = 3.3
